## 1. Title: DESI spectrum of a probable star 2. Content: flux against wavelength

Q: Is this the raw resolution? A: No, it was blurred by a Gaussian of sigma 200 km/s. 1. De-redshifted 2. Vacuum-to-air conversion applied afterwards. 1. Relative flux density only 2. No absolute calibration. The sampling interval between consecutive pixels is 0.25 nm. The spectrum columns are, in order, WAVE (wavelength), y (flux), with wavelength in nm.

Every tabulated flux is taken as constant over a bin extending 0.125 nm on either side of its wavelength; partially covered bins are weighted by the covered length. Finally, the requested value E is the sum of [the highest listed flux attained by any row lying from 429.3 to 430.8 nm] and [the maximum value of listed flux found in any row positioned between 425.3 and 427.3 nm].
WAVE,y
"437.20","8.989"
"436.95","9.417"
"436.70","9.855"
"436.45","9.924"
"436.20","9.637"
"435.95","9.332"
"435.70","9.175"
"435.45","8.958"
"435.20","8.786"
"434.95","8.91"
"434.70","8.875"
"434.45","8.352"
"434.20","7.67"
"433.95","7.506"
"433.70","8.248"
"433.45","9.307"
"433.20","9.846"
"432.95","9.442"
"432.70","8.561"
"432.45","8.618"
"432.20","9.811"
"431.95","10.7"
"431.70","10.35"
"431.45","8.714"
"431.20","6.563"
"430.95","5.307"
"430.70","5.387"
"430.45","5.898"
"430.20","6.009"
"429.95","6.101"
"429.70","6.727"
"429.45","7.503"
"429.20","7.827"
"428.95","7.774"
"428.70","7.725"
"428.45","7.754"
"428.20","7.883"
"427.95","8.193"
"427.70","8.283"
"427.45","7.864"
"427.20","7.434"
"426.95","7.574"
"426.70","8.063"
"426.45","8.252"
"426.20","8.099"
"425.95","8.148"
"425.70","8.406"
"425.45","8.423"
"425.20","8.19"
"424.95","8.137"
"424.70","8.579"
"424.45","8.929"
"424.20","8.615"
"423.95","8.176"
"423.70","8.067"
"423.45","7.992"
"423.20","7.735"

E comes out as 16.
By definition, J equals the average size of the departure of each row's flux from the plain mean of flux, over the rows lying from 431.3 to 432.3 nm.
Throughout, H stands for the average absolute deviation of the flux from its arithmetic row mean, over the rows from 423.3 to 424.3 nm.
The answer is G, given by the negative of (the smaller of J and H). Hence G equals -0.20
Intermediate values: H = 0.20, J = 0.6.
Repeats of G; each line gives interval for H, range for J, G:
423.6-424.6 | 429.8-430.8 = -0.23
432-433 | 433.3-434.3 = -0.52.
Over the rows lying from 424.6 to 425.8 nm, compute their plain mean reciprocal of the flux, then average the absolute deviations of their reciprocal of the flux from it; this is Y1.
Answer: 0.0021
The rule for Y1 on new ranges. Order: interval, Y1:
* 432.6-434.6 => 0.0091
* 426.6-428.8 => 0.0035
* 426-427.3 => 0.0050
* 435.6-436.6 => 0.0029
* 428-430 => 0.0102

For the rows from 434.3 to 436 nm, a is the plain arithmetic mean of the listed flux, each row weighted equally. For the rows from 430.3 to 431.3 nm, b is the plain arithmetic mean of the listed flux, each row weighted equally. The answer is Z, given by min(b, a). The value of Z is 5.8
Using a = 8.9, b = 5.8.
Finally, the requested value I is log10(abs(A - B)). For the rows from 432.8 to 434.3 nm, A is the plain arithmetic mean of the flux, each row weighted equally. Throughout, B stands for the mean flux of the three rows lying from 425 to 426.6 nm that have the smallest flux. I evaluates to -0.28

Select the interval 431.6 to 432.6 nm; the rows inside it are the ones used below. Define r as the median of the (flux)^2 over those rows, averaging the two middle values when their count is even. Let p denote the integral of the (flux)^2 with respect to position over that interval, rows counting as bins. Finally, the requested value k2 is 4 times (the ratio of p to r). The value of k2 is 3.82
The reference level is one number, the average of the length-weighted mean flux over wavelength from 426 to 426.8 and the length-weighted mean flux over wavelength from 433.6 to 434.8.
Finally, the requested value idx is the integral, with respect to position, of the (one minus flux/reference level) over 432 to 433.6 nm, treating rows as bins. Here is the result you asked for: -0.23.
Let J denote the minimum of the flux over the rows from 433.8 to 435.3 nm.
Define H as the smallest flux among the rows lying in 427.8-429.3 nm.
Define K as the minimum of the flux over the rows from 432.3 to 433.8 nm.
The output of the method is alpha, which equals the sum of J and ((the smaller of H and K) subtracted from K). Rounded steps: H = 7.725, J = 7.506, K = 8.248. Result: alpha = 8.0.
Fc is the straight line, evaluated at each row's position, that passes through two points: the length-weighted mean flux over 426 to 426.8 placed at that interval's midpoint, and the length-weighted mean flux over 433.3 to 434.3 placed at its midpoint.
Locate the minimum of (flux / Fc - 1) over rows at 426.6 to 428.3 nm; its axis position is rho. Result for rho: 427.20 nm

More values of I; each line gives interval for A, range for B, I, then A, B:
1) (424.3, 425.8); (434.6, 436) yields -0.38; 8.4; 8.9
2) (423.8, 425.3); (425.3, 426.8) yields -0.48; 8.4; 8.1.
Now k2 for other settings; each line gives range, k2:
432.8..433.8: 3.88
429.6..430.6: 4.14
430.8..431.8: 4.14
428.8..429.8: 3.85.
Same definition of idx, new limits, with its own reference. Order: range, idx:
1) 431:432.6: -0.16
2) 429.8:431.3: 0.41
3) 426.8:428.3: 0.05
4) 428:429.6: 0.07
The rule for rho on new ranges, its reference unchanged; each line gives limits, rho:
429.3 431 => 430.95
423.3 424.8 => 423.45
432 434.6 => 433.95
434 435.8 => 434.20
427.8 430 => 429.95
